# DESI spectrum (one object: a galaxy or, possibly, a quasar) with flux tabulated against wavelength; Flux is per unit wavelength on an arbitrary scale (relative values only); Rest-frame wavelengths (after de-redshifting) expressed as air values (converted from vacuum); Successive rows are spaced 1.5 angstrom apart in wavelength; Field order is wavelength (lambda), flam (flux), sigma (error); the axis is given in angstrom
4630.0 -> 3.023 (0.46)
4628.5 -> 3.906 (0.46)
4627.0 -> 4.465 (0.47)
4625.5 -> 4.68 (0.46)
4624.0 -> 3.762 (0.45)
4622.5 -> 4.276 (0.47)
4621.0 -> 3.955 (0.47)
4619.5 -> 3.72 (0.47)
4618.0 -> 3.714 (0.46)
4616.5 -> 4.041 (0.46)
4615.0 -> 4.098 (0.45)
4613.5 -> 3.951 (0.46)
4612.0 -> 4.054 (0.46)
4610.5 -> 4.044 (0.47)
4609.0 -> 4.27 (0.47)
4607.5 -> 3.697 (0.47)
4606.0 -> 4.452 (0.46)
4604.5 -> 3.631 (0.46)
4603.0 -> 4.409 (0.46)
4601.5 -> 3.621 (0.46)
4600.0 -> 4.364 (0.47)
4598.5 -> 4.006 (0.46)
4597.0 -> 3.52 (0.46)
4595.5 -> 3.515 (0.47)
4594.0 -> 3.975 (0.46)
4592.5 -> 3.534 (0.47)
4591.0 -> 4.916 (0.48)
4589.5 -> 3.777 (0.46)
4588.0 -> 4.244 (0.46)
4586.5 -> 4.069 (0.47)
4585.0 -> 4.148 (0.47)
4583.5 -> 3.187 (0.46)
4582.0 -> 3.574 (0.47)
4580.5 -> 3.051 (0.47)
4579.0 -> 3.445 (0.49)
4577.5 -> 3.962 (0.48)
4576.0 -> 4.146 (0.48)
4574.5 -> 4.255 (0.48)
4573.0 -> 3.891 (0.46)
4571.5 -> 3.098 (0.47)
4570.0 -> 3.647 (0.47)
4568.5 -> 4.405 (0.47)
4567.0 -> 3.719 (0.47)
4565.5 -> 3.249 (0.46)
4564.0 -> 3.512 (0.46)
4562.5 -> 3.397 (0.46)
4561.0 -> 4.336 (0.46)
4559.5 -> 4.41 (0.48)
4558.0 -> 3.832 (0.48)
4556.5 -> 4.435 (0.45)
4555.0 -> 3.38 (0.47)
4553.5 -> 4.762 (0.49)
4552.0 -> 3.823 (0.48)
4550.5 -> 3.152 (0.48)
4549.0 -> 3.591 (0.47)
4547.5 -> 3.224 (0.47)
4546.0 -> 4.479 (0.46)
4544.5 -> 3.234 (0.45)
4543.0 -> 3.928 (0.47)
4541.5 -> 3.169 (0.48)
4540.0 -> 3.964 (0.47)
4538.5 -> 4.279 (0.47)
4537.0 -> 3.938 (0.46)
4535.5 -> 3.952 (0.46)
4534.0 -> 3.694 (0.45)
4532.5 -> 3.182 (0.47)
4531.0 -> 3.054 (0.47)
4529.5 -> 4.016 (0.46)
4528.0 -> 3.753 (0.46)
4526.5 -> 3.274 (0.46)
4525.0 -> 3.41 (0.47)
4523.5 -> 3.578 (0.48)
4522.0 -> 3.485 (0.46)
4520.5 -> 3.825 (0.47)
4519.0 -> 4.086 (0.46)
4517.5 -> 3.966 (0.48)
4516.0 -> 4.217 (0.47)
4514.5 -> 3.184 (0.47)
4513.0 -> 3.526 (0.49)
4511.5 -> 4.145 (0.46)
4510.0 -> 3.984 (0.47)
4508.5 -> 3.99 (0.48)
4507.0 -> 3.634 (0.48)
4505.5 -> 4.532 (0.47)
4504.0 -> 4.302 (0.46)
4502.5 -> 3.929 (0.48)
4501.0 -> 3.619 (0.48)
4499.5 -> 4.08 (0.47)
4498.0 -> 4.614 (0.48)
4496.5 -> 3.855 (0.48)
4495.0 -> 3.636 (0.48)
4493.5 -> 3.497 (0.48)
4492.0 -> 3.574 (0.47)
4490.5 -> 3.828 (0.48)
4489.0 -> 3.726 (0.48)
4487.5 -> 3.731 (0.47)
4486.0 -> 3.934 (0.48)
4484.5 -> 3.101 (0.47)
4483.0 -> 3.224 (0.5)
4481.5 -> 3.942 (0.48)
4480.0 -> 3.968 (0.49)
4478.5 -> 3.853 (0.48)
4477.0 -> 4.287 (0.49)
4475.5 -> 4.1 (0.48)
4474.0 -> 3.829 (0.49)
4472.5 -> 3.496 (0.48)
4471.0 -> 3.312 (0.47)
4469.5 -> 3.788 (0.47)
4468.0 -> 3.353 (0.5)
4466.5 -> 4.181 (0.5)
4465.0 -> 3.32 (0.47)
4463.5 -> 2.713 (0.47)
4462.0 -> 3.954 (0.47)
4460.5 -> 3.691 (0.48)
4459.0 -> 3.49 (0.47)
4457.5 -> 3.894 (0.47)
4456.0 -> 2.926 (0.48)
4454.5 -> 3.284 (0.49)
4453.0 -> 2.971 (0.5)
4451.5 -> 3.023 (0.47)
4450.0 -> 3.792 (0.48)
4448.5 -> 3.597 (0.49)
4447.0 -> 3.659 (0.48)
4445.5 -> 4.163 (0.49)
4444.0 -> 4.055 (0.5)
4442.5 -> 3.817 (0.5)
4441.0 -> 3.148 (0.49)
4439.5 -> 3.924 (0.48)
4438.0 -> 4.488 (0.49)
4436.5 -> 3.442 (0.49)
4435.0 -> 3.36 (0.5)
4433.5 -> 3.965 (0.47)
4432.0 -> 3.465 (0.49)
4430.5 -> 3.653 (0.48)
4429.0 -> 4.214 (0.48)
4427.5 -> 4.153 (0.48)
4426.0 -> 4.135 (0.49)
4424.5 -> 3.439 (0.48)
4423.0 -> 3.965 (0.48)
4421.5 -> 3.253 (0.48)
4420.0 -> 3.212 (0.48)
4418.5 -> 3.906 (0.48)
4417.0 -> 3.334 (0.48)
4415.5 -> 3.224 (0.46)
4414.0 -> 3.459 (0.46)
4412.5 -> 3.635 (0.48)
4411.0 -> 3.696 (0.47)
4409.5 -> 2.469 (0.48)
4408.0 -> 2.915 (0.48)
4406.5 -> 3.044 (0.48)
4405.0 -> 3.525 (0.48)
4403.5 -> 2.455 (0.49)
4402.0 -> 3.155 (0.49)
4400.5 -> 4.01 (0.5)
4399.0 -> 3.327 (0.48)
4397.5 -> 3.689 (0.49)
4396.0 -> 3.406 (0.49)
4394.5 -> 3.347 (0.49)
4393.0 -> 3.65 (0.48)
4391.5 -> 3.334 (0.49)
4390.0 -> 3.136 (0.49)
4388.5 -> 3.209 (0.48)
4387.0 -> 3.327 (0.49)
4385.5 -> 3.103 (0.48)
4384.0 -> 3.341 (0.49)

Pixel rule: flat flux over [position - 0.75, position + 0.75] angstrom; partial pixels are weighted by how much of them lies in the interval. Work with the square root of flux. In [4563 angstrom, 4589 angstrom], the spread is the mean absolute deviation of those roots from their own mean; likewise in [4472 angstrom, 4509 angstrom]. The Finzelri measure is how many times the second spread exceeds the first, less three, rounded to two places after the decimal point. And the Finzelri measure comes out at -2.30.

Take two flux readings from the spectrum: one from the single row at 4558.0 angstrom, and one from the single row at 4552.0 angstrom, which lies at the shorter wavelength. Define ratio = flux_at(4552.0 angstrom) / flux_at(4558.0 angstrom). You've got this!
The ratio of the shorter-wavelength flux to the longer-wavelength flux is 1.00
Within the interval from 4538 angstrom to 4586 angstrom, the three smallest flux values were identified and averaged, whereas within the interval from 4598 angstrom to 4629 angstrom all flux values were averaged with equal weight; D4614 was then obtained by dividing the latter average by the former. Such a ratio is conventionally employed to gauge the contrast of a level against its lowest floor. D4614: 1.31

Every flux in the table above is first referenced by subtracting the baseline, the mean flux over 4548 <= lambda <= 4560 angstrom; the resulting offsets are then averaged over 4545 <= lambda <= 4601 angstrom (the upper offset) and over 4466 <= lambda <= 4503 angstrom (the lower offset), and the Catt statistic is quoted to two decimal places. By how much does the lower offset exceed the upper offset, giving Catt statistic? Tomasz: -0.06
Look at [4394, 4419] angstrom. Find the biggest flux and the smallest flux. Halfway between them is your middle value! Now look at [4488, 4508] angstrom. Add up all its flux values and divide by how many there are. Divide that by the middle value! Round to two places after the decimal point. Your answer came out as 1.21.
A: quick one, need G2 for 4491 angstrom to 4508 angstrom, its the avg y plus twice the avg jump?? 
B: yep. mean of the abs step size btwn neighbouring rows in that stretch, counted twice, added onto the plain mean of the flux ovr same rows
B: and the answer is 4.73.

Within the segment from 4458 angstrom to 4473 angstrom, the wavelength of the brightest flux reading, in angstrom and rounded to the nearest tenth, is 4466.5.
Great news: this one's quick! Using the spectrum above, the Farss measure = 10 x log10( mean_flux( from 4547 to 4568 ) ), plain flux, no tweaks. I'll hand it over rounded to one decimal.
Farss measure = 5.8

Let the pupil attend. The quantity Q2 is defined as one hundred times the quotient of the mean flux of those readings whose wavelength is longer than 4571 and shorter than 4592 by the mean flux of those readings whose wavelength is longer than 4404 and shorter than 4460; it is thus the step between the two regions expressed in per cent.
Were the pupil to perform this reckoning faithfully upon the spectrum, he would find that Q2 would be 108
